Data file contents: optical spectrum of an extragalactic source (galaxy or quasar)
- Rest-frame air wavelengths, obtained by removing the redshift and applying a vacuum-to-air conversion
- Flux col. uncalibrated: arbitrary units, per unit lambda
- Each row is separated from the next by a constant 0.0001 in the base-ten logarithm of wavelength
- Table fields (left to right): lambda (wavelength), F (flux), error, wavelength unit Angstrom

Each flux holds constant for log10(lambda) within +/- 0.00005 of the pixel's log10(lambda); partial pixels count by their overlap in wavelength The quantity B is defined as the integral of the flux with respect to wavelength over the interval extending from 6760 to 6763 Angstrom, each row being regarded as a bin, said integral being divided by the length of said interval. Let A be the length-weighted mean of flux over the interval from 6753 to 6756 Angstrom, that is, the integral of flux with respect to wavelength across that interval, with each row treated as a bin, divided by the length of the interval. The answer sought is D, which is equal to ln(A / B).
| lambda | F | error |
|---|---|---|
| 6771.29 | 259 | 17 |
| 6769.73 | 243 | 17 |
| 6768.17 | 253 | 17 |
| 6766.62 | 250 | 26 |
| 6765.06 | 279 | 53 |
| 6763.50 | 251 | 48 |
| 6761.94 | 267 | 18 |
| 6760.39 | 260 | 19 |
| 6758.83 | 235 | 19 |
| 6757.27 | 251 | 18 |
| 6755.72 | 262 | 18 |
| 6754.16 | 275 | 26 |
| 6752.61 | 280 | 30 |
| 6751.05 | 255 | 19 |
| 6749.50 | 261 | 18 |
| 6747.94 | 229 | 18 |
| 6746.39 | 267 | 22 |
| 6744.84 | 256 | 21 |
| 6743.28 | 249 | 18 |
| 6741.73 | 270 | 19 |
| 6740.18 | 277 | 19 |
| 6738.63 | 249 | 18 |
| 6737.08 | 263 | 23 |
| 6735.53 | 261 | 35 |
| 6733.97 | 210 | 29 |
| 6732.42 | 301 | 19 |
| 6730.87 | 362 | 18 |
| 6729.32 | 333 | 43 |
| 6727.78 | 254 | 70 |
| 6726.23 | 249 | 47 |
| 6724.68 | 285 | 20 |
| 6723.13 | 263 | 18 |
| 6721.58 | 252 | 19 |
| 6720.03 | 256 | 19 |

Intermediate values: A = 271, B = 263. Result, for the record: 0.03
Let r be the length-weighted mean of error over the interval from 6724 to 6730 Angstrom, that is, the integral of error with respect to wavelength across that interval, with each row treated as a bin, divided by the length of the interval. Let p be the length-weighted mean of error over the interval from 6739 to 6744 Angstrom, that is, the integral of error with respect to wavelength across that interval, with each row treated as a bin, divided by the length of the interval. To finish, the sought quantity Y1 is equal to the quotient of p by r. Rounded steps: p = 19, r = 45.5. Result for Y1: 0.4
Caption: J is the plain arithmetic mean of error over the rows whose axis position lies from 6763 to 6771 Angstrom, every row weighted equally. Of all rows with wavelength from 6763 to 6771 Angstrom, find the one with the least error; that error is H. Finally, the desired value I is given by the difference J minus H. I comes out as 15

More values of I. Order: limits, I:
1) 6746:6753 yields 3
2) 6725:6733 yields 21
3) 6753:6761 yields 2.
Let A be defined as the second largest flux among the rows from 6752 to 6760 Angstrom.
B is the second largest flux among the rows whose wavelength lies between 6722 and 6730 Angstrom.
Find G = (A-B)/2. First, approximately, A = 275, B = 285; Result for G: -5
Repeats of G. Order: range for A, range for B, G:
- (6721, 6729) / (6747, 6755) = -6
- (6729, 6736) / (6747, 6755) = 29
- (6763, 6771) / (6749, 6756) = -11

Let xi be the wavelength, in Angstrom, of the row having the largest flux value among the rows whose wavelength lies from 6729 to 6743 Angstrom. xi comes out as 6730.87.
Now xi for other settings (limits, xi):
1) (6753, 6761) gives 6754.16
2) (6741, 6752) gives 6741.73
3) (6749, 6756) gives 6752.61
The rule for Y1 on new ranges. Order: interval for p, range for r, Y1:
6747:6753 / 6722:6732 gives 0.6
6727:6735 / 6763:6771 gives 1.2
